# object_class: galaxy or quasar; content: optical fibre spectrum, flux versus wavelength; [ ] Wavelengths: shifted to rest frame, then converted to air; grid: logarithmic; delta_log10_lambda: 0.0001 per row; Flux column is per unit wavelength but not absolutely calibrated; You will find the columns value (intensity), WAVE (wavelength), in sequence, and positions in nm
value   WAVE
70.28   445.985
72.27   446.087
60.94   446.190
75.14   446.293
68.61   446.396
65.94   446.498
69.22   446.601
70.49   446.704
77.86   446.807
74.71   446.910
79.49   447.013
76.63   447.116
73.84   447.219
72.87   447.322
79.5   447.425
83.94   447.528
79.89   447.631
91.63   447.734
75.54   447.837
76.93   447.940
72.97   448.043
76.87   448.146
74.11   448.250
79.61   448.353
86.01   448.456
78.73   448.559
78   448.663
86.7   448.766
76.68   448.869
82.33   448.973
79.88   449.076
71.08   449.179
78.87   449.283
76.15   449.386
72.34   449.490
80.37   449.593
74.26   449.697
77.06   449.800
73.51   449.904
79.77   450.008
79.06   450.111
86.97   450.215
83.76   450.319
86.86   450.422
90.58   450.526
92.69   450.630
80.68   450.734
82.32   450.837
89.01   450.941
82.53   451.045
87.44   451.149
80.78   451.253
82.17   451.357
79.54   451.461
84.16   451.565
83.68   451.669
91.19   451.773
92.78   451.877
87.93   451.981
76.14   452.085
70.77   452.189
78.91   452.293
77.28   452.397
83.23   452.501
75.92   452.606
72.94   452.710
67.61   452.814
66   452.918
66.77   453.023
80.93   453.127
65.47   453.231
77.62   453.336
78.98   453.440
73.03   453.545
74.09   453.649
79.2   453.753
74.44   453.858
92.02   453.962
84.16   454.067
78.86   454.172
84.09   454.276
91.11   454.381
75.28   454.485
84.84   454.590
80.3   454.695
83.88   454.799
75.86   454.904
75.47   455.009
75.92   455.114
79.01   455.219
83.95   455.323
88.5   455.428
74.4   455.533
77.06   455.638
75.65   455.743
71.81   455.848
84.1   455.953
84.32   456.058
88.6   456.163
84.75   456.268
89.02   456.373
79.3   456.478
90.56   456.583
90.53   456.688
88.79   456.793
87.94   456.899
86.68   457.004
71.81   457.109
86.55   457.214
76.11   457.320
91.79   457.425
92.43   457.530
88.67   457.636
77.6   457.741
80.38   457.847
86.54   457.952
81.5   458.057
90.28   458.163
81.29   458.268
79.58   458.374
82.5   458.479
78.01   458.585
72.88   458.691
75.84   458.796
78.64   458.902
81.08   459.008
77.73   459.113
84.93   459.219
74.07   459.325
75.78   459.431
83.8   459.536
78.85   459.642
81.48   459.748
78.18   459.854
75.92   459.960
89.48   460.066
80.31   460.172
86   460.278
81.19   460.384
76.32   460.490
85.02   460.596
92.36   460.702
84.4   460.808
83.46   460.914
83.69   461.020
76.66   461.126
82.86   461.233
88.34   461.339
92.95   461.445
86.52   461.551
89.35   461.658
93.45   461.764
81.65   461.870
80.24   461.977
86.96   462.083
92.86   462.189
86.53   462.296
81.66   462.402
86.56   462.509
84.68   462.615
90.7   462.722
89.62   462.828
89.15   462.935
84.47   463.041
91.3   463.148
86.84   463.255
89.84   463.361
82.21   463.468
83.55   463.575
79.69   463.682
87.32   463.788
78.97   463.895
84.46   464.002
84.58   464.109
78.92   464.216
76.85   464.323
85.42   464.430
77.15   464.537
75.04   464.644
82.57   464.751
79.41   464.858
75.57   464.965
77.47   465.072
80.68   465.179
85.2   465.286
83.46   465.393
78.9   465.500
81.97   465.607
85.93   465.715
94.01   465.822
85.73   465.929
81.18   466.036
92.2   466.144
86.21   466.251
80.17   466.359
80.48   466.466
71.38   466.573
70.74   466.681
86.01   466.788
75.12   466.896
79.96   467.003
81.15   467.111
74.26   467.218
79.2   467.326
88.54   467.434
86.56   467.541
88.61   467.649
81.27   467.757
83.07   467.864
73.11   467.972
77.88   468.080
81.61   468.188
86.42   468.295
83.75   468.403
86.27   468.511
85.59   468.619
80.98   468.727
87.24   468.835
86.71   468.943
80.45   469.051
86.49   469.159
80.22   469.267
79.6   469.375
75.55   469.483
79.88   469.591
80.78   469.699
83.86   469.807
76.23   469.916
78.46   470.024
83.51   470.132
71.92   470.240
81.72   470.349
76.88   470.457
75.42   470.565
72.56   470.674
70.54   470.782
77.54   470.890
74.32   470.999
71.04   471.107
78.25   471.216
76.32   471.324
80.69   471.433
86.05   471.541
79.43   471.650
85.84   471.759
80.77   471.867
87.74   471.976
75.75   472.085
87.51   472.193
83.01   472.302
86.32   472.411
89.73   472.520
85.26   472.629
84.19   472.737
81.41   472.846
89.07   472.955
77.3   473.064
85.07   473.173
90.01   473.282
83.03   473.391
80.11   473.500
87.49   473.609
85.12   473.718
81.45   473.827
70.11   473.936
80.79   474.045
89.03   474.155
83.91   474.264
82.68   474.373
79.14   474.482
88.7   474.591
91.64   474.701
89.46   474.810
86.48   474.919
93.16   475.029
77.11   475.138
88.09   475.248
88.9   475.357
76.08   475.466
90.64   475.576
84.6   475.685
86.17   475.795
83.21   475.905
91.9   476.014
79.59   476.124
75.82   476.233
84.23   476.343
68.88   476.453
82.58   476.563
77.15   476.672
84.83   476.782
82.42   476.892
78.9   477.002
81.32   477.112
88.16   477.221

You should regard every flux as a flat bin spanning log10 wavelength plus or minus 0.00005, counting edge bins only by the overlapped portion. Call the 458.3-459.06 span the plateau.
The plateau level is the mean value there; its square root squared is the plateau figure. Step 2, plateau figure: 78.4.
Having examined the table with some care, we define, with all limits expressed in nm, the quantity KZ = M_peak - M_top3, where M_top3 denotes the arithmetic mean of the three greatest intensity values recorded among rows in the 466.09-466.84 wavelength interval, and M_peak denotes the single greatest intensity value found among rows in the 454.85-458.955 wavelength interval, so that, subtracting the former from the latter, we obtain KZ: 4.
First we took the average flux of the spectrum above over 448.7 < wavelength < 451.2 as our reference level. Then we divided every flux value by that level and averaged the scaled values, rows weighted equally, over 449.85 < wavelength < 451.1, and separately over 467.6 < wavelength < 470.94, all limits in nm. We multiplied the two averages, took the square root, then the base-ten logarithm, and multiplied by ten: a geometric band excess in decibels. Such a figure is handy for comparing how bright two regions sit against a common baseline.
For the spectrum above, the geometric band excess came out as 0.05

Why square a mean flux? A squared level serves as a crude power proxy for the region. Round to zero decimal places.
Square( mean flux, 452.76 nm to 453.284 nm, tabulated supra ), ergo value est 4810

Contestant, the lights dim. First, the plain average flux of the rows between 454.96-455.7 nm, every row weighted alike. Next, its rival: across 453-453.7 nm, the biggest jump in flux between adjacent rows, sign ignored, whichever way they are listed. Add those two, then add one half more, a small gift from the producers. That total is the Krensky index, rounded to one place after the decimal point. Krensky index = 95.1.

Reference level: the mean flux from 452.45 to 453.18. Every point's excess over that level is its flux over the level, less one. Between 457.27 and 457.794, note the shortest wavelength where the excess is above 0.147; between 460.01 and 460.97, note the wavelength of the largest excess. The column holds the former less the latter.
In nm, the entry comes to -3.28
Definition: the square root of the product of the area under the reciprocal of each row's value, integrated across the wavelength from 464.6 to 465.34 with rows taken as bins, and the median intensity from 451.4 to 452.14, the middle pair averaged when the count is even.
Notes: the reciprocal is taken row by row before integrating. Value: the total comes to 0.89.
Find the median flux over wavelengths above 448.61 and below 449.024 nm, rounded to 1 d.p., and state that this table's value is 80.2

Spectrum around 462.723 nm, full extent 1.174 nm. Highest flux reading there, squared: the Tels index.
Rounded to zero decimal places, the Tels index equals 8623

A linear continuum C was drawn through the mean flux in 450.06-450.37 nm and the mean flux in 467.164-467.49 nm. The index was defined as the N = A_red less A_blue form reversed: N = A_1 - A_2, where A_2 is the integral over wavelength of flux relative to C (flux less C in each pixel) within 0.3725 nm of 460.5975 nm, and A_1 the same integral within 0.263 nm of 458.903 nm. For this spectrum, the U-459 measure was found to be -4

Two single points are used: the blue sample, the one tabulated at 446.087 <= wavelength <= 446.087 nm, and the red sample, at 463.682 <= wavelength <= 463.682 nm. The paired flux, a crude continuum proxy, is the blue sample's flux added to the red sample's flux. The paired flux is 152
